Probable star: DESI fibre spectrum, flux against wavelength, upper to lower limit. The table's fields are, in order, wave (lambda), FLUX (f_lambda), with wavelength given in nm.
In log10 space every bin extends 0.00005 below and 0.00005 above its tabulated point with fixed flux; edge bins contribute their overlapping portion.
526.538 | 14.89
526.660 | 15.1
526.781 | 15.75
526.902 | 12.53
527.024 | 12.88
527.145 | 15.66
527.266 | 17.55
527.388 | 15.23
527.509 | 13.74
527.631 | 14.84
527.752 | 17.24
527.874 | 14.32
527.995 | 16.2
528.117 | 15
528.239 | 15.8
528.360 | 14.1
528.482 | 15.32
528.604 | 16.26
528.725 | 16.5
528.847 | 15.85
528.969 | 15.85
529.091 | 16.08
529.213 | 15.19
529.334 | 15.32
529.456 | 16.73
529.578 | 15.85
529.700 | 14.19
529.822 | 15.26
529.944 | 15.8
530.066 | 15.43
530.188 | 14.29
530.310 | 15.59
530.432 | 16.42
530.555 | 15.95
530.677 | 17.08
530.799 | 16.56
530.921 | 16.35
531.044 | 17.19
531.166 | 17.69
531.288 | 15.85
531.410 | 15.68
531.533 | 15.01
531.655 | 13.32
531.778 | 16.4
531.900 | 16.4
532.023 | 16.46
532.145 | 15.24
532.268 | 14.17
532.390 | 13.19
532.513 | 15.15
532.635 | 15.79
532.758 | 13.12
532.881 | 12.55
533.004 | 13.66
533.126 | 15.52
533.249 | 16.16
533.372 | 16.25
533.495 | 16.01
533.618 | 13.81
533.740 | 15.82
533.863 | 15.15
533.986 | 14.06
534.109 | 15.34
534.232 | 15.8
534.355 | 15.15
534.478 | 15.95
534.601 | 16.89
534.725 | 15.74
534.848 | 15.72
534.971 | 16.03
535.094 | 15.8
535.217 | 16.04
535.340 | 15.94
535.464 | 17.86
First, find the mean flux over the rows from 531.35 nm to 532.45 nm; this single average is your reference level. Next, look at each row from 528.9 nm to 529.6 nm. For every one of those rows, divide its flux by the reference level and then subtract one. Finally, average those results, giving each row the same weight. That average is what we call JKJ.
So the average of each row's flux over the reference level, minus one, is 0.049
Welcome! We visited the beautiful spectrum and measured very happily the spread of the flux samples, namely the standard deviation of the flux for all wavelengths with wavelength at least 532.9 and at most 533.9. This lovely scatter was 1.0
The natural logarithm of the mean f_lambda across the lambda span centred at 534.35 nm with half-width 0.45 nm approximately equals 2.74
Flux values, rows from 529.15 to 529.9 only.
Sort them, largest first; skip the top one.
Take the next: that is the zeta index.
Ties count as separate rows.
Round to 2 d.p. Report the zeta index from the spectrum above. 15.85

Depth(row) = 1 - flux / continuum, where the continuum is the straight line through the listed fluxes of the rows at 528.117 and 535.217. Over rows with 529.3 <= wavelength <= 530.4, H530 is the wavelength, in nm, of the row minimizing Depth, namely 529.456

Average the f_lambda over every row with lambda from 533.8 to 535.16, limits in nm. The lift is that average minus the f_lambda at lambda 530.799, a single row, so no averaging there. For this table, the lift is -1.0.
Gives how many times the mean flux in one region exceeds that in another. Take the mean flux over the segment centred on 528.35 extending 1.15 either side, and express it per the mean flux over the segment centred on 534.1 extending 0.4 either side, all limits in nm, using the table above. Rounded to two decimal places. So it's 1.02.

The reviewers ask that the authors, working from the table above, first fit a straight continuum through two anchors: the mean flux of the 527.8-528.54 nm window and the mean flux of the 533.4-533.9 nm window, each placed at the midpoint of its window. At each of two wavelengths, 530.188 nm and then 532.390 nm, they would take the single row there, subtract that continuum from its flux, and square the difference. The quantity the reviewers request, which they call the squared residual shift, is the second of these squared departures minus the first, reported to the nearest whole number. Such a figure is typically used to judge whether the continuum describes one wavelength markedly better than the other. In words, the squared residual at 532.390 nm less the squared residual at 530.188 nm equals 3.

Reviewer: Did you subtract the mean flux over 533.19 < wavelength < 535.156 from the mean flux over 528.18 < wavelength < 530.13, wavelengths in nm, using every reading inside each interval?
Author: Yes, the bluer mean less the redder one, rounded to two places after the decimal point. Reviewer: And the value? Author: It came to -0.01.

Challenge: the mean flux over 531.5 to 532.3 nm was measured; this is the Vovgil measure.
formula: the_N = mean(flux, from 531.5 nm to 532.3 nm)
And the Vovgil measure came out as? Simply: 15.3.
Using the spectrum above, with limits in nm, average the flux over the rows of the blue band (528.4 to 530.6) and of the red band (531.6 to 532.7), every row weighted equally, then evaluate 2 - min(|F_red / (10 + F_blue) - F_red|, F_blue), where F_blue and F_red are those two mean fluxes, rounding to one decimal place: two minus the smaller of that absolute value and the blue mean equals -12.5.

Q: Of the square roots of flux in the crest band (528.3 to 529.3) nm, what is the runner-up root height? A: 4.03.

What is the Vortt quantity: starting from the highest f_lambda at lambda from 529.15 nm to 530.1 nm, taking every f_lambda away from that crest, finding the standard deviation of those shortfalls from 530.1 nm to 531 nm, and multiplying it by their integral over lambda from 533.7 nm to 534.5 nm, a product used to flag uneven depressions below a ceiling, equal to 1.0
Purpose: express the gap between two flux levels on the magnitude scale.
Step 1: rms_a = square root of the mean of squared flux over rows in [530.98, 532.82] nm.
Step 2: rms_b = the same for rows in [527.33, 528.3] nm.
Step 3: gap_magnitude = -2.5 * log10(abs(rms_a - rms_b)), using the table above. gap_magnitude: 2.4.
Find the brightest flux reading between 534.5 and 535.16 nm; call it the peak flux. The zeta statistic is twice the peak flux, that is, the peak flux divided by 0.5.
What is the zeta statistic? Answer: 33.8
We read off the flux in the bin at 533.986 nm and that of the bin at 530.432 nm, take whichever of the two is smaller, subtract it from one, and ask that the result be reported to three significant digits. -13.1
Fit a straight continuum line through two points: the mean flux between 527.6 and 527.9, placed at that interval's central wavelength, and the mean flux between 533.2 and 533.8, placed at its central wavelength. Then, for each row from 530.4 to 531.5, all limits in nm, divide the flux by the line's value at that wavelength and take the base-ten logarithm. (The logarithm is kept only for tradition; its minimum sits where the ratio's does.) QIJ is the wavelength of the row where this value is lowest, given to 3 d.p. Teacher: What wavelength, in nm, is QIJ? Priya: 531.410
